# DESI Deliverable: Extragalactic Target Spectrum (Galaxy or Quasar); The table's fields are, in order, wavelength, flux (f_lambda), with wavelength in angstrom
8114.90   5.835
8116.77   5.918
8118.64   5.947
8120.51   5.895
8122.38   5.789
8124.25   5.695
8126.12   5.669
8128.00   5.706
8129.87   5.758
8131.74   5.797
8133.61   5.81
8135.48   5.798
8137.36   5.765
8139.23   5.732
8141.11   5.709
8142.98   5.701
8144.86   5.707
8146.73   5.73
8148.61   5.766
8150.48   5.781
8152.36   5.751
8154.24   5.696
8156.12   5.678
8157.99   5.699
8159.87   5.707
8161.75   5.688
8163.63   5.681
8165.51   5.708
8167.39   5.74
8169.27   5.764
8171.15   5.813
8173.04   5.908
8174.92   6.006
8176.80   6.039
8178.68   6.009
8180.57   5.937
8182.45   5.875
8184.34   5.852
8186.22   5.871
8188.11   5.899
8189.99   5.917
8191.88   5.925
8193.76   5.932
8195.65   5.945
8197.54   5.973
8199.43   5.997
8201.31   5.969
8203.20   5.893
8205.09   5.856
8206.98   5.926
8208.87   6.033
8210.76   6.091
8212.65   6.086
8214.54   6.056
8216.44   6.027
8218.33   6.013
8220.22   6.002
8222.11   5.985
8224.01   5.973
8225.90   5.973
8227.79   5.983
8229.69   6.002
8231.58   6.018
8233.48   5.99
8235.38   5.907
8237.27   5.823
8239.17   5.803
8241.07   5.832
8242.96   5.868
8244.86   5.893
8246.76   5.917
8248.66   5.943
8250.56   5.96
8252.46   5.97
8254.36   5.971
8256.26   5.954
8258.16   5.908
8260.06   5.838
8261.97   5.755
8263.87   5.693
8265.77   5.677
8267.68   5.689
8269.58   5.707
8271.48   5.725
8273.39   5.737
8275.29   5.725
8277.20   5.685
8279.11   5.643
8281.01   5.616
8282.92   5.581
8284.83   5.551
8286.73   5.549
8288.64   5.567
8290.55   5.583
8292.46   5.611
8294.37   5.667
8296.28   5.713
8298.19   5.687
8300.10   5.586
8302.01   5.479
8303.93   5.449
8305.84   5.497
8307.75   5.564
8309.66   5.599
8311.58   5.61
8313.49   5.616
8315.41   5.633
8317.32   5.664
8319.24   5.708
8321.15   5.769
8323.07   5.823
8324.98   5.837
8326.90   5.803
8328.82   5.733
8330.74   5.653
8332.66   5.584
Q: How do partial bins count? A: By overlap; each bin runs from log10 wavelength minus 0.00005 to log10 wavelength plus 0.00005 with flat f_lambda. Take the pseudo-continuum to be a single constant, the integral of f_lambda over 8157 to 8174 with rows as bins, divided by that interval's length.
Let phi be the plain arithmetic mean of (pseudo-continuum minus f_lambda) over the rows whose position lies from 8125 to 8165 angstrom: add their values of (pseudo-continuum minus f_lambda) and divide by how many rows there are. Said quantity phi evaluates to 0.02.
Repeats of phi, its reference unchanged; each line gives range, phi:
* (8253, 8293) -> 0.04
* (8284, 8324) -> 0.13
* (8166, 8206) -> -0.16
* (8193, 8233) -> -0.24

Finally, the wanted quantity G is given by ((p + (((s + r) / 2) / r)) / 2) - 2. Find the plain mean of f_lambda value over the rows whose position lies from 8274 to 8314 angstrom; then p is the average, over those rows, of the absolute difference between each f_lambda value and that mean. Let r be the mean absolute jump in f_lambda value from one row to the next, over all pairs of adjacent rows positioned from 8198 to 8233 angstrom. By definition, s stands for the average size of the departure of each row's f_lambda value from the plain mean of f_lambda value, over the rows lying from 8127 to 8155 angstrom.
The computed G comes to -1.5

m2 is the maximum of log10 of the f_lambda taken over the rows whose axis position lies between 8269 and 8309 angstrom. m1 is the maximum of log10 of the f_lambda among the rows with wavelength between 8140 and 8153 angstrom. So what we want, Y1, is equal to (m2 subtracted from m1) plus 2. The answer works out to 2.00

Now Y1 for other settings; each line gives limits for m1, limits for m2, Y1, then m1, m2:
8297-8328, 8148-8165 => 2.00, 0.766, 0.762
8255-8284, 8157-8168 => 2.02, 0.775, 0.759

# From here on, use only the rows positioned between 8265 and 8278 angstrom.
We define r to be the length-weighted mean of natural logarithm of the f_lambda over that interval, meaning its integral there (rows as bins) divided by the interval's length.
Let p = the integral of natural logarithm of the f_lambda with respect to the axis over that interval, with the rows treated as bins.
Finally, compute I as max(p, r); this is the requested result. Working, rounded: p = 22.6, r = 1.74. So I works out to 22.6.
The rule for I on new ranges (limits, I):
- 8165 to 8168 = 5.2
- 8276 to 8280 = 6.9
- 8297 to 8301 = 6.9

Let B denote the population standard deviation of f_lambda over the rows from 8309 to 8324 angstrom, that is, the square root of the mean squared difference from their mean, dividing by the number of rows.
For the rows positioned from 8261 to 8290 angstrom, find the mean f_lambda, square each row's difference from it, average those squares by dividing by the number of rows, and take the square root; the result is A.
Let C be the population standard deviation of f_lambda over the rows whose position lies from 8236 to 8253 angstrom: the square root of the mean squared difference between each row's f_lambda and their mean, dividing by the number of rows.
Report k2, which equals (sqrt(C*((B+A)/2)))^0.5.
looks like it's 0.255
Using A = 0.07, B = 0.077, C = 0.058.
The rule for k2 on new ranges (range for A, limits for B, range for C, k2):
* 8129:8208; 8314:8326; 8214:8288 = 0.343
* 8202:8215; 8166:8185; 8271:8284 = 0.270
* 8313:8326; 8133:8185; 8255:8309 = 0.323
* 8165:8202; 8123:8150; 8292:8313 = 0.271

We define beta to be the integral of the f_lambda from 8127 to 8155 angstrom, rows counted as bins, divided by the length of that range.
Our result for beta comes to 5.75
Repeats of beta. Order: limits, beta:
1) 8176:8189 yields 5.92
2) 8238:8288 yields 5.78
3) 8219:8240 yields 5.95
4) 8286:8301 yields 5.62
